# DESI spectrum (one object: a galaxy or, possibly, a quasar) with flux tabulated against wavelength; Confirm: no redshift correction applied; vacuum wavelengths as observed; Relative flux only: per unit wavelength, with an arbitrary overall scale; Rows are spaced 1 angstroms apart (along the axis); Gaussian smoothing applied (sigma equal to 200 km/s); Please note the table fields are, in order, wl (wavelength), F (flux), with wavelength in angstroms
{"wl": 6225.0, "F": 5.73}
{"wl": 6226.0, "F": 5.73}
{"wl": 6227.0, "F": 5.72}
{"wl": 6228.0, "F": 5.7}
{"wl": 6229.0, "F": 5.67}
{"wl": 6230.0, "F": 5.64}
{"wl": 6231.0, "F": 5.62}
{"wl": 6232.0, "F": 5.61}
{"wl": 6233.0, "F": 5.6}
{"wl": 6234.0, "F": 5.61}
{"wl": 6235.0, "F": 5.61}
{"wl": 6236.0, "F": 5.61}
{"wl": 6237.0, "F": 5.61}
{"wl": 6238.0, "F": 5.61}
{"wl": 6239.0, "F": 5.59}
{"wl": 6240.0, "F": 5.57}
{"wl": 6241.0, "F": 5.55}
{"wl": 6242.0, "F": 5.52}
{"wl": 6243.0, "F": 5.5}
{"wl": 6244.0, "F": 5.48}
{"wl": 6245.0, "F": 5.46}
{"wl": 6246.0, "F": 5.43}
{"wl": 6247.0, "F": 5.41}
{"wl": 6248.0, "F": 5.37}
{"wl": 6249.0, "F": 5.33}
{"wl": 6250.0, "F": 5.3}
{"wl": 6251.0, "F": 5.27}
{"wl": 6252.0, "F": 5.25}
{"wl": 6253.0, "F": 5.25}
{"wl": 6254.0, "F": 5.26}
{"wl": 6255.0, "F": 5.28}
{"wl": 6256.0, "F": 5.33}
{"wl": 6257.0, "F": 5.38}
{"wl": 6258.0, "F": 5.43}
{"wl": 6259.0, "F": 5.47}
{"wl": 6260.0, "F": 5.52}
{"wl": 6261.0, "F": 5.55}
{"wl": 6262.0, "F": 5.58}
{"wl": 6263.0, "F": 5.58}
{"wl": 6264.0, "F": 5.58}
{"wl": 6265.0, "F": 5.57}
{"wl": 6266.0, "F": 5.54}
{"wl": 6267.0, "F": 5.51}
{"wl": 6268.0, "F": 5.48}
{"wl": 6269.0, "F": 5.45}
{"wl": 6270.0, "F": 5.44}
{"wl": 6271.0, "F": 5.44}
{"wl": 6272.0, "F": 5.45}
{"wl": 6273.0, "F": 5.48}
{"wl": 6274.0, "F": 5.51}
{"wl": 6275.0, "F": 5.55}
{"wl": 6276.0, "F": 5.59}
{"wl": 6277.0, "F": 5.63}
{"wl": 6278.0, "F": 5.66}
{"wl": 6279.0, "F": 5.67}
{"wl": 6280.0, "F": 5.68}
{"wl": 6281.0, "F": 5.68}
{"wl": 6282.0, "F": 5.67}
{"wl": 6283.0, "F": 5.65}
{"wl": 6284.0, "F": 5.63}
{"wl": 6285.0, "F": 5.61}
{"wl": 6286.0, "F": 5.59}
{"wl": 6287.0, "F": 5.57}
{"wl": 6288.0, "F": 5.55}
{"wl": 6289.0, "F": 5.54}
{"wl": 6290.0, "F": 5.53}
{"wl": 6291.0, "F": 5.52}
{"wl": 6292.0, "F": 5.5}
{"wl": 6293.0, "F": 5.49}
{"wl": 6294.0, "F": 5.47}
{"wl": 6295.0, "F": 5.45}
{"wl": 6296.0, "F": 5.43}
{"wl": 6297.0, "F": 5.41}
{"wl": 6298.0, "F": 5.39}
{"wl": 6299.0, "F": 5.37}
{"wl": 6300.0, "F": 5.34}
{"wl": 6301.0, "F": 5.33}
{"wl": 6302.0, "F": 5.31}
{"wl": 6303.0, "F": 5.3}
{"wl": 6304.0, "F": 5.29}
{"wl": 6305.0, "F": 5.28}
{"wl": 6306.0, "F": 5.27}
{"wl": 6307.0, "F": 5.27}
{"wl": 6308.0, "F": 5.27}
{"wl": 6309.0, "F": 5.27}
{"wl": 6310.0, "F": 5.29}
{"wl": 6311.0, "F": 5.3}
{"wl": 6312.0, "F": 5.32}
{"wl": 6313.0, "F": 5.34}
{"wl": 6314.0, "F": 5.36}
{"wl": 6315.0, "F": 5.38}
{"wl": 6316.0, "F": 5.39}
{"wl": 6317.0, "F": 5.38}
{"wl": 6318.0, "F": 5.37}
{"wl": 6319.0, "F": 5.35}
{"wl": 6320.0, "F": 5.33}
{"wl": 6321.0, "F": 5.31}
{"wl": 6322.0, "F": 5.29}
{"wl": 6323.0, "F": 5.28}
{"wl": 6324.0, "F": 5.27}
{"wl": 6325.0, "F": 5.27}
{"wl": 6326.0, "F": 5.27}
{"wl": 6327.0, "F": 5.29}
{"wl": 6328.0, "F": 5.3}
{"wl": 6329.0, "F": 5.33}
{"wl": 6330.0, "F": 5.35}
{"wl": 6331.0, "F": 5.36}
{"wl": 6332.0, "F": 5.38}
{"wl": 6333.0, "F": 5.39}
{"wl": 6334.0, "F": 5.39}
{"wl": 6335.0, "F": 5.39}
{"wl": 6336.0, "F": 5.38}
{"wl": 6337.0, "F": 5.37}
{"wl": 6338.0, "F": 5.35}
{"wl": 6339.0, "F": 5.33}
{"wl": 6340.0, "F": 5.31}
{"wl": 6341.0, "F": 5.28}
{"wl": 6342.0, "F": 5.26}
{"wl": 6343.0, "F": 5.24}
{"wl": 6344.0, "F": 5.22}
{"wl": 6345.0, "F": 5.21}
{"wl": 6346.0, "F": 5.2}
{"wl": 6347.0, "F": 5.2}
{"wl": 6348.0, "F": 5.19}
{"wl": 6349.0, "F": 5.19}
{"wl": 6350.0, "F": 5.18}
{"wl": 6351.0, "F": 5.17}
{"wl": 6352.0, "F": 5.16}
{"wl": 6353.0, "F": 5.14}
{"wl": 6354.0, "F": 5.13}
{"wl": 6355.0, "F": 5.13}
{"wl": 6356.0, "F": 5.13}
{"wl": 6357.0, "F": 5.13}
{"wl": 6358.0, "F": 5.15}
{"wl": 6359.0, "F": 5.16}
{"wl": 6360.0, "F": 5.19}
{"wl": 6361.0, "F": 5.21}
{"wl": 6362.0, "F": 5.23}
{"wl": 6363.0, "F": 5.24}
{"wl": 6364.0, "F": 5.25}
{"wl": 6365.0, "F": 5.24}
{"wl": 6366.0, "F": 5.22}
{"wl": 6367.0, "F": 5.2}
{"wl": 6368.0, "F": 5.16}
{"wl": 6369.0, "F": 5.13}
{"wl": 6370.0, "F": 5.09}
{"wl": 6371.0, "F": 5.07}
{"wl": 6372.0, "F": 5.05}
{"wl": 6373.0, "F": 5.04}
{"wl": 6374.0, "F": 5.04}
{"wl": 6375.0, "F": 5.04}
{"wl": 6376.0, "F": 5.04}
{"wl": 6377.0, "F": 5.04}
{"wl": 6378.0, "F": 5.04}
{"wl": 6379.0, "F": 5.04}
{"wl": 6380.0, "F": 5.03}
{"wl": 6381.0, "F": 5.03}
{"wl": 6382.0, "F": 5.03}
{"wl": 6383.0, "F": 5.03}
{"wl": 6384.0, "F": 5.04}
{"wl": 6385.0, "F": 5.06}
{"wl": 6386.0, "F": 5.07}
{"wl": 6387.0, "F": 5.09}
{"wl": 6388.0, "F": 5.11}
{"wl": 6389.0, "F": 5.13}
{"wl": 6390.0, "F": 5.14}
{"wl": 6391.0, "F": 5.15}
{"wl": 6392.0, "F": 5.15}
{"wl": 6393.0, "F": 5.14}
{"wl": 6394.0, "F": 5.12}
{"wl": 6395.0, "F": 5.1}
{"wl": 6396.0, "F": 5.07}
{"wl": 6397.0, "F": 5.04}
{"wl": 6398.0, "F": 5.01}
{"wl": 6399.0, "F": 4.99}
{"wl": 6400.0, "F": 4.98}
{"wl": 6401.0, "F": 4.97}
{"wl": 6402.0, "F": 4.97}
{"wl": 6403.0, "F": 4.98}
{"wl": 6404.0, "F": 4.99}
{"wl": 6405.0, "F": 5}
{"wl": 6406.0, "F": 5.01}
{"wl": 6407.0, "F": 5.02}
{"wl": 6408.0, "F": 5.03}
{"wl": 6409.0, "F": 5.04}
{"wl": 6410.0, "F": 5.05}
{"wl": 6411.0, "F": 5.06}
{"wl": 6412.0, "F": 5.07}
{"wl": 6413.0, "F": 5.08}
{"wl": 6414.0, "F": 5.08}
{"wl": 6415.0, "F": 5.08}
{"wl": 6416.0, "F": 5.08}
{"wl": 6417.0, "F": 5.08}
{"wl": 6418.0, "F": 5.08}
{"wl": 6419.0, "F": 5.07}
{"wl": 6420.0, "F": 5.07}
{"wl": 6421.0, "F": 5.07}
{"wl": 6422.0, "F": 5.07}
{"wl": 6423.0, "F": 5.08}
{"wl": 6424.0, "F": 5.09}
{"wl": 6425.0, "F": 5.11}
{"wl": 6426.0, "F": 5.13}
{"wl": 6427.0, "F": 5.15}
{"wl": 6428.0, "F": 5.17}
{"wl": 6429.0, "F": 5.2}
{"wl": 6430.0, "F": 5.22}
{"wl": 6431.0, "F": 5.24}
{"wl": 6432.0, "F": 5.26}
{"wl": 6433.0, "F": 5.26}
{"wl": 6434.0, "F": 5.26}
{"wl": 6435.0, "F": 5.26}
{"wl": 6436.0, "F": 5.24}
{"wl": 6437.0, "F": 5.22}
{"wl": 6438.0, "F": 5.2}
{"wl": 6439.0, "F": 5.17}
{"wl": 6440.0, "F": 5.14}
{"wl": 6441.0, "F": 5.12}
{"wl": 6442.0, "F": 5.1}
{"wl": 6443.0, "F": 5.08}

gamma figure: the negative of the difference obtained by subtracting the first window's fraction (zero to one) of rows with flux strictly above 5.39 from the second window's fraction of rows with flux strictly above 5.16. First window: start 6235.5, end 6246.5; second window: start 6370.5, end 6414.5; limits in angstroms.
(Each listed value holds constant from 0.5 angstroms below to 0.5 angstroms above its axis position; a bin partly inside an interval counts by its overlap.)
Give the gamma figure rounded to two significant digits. 1.0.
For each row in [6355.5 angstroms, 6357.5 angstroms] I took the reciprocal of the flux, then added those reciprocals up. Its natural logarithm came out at -0.9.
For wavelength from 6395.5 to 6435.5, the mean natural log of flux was 1.63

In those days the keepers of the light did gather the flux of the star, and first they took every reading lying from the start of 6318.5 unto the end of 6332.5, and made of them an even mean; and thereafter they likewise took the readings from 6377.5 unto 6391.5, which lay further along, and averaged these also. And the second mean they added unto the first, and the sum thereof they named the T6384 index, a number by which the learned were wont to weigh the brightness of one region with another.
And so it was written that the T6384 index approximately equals 10.38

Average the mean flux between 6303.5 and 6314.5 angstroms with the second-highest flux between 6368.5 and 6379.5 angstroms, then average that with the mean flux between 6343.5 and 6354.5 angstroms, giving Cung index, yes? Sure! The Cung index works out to 5.187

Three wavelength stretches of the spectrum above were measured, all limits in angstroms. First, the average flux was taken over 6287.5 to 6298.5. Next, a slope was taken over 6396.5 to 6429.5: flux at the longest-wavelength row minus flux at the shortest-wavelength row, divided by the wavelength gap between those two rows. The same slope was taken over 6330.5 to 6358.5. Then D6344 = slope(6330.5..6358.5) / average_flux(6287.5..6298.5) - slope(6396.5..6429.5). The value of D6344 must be -0.006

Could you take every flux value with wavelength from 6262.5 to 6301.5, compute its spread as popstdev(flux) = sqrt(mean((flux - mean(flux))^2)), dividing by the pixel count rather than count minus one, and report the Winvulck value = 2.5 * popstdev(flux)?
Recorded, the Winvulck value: 0.24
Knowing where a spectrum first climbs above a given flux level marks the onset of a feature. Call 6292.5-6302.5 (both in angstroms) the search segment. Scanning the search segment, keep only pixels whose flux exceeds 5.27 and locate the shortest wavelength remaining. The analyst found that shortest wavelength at 6293.0 angstroms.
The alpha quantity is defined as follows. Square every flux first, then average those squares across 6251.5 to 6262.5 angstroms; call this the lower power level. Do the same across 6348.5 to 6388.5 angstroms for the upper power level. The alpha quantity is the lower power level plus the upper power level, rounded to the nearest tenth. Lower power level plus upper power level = 55.3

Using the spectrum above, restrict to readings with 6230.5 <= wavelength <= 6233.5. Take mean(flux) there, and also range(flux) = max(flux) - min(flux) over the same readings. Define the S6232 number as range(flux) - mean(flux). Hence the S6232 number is -5.59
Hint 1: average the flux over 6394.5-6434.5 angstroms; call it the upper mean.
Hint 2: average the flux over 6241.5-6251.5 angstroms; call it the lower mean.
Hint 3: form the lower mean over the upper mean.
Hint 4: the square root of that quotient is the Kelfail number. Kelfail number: 1.03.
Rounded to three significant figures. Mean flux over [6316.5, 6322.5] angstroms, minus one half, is 4.84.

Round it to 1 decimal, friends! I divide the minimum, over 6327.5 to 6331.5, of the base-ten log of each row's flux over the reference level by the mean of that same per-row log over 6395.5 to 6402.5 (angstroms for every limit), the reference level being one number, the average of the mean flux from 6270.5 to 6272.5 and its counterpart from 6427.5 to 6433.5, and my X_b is 0.1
